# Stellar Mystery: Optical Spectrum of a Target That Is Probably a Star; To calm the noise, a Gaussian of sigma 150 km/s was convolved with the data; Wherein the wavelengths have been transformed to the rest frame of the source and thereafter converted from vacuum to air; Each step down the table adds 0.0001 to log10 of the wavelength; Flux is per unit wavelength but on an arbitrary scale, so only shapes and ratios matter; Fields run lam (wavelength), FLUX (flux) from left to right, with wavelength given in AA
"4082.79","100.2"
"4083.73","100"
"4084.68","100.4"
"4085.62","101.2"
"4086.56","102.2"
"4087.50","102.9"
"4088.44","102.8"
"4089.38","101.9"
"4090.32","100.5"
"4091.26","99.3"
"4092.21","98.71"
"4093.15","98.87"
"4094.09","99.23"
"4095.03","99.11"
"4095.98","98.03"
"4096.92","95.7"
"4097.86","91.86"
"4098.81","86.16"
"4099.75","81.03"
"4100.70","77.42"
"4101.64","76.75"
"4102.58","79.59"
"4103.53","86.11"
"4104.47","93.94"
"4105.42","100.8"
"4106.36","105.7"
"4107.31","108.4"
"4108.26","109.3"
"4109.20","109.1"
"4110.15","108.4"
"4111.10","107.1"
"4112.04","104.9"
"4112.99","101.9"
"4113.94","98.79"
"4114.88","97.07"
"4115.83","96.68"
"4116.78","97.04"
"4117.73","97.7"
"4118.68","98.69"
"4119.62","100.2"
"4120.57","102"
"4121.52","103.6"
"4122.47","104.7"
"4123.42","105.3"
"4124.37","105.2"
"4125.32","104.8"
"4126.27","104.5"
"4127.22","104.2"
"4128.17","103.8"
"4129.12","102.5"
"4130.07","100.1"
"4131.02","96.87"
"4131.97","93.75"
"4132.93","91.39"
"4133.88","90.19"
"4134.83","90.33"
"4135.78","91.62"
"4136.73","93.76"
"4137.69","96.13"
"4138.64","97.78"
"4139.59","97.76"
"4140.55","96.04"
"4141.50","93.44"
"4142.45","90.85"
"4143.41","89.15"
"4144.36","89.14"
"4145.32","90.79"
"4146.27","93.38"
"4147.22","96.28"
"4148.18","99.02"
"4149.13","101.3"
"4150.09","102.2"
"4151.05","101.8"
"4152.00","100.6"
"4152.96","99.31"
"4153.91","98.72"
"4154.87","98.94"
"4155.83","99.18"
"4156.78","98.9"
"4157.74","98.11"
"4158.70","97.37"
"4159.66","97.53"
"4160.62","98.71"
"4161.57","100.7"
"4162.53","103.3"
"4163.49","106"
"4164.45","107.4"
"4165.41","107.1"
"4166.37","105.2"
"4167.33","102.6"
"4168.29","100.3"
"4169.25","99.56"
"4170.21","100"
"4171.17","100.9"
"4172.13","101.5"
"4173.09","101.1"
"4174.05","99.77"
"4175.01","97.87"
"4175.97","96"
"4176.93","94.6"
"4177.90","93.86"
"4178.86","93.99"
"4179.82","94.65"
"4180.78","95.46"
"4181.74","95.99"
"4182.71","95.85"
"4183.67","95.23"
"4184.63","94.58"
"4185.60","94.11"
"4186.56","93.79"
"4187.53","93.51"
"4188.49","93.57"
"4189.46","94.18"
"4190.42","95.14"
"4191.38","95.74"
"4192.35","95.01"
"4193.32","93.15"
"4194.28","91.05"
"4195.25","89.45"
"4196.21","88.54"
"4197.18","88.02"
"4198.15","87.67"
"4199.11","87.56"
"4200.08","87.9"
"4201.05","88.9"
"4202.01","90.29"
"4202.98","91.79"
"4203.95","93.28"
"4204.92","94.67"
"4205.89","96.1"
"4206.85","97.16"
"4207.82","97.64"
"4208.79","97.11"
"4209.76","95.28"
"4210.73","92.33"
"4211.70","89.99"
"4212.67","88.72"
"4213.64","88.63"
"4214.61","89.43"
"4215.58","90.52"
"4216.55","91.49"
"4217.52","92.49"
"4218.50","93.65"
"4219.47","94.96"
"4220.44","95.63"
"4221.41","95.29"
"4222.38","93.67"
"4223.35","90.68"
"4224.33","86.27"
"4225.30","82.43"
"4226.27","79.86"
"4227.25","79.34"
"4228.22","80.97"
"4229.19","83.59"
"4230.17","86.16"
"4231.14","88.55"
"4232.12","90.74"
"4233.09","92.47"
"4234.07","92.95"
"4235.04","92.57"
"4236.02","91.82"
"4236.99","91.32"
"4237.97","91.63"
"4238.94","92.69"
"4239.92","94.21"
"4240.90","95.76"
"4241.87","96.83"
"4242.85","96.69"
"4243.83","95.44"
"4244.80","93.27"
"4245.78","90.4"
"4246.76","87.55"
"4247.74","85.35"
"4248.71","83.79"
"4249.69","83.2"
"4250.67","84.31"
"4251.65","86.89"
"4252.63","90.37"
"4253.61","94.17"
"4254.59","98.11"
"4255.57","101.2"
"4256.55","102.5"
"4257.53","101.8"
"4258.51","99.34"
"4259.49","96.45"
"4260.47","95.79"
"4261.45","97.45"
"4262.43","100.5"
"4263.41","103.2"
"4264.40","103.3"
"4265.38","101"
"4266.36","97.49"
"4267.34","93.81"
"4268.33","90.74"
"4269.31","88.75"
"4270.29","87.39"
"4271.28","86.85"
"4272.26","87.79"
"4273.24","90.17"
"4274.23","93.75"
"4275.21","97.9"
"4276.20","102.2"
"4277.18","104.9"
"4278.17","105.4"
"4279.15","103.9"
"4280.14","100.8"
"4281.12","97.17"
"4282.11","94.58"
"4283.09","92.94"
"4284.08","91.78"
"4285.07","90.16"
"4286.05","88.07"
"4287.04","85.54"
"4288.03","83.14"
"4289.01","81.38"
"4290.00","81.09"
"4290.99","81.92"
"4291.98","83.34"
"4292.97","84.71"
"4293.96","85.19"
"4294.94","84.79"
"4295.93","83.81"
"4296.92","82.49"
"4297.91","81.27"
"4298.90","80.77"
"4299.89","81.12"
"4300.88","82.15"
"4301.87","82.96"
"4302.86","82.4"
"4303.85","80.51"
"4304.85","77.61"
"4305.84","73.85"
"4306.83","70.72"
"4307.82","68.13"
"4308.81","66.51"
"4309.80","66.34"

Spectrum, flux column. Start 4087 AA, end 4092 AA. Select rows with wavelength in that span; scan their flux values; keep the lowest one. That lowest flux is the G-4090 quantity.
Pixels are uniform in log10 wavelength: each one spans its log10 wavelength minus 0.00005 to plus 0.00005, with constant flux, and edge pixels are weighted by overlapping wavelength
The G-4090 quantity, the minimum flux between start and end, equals 99.3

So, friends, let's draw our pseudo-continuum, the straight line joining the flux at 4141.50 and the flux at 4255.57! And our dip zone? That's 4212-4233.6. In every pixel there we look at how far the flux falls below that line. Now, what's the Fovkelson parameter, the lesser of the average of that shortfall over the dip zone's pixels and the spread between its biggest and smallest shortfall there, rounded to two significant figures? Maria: 10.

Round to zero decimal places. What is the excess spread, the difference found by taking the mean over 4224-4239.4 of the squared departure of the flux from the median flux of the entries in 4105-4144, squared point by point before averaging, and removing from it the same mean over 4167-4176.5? 174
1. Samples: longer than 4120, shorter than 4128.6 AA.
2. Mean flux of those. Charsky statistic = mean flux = 104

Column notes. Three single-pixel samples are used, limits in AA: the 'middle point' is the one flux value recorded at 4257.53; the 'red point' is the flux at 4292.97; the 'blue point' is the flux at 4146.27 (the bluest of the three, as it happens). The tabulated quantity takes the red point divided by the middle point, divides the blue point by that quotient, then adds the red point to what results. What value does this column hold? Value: 197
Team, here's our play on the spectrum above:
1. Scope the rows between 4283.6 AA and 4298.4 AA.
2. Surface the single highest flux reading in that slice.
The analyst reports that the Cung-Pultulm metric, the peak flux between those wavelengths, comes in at 91.78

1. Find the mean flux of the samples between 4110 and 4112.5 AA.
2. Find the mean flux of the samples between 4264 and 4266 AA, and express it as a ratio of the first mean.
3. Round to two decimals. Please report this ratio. 0.96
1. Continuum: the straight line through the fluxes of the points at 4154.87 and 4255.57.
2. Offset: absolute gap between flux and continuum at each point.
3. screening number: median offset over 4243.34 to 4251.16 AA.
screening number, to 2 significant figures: 15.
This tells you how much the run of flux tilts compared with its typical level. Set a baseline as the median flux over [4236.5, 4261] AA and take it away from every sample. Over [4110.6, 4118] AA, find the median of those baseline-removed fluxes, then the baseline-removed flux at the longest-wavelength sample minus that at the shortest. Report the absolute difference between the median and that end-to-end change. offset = 13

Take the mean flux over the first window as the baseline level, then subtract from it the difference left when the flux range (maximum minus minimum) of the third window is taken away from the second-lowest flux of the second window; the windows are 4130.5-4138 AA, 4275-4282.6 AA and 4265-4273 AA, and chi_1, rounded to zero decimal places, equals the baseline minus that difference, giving 10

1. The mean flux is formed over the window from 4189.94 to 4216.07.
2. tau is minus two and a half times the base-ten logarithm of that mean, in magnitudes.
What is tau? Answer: -4.91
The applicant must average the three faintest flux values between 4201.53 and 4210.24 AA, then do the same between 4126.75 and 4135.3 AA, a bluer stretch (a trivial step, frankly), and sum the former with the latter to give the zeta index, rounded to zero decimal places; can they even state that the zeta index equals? 182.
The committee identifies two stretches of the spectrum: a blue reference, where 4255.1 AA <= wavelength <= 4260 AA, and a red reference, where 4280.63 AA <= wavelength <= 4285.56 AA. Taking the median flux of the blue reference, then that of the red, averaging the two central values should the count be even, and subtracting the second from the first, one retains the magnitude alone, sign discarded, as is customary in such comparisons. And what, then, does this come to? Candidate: 8.3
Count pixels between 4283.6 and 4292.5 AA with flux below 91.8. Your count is 9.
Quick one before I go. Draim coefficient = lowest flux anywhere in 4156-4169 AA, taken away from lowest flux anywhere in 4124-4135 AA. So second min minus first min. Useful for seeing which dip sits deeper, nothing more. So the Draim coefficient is -7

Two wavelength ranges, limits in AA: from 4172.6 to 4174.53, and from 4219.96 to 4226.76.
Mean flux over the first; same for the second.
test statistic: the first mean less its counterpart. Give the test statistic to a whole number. 11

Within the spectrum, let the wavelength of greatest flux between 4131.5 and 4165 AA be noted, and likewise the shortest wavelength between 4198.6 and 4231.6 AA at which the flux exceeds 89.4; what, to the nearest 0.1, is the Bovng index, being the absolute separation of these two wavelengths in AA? 37.6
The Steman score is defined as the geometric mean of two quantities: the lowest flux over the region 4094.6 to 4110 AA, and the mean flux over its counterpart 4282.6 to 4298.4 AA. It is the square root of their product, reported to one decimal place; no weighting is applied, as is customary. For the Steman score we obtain 80.8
